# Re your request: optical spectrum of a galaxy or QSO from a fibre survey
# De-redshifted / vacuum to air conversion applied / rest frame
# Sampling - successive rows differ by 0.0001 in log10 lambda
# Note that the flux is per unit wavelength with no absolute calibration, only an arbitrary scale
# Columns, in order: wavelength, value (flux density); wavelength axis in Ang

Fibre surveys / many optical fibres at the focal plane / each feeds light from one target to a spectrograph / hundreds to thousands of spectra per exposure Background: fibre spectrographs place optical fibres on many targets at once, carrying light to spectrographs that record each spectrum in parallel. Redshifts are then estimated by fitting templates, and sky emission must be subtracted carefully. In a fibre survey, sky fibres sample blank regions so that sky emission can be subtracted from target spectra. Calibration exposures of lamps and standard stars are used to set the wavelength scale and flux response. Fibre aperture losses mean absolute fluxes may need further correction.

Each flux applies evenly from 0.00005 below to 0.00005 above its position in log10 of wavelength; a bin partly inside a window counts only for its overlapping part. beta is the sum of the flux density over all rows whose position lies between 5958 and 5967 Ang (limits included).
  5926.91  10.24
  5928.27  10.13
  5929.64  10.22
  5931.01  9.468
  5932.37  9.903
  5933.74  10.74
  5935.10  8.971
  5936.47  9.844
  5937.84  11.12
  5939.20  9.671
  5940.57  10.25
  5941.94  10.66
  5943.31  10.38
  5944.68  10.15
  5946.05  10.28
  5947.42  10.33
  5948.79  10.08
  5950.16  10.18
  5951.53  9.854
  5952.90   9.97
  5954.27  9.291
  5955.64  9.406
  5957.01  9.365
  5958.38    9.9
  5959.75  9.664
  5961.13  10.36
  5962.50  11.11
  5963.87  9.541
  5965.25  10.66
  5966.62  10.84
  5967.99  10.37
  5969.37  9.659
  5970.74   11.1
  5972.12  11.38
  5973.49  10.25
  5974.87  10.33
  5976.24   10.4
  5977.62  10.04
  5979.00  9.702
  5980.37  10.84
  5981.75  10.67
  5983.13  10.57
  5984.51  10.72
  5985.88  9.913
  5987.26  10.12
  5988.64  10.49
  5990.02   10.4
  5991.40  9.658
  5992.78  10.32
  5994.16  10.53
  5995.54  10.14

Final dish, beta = 72.1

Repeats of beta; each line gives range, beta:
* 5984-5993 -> 71.6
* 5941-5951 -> 72.1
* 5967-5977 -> 73.5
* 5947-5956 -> 69.1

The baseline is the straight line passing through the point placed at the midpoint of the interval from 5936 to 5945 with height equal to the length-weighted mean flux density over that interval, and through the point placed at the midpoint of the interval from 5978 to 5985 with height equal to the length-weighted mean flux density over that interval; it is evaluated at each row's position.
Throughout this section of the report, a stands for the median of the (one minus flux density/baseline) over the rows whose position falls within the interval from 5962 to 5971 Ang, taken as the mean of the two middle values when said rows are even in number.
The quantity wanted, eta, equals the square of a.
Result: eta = 0.0006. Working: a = -0.02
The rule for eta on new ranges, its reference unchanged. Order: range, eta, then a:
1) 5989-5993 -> 0.0003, 0.02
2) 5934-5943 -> 0.0006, 0.02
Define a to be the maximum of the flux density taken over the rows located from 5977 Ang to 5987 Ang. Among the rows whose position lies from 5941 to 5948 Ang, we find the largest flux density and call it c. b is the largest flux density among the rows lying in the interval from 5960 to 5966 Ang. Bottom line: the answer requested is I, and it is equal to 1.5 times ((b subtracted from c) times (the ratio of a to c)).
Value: -0.7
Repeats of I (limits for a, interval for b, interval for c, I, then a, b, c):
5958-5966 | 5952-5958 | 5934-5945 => 1.7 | 11.11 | 9.97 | 11.12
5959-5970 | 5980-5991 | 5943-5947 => -0.7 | 11.11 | 10.84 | 10.38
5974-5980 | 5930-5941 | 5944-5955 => -1.2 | 10.4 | 11.12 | 10.33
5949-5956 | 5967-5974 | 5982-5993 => -0.9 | 10.18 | 11.38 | 10.72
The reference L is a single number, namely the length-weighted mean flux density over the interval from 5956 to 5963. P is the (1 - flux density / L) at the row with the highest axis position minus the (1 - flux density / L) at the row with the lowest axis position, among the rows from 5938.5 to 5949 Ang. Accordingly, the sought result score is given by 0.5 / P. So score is -12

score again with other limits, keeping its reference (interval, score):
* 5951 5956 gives 11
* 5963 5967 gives -4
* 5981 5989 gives 28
